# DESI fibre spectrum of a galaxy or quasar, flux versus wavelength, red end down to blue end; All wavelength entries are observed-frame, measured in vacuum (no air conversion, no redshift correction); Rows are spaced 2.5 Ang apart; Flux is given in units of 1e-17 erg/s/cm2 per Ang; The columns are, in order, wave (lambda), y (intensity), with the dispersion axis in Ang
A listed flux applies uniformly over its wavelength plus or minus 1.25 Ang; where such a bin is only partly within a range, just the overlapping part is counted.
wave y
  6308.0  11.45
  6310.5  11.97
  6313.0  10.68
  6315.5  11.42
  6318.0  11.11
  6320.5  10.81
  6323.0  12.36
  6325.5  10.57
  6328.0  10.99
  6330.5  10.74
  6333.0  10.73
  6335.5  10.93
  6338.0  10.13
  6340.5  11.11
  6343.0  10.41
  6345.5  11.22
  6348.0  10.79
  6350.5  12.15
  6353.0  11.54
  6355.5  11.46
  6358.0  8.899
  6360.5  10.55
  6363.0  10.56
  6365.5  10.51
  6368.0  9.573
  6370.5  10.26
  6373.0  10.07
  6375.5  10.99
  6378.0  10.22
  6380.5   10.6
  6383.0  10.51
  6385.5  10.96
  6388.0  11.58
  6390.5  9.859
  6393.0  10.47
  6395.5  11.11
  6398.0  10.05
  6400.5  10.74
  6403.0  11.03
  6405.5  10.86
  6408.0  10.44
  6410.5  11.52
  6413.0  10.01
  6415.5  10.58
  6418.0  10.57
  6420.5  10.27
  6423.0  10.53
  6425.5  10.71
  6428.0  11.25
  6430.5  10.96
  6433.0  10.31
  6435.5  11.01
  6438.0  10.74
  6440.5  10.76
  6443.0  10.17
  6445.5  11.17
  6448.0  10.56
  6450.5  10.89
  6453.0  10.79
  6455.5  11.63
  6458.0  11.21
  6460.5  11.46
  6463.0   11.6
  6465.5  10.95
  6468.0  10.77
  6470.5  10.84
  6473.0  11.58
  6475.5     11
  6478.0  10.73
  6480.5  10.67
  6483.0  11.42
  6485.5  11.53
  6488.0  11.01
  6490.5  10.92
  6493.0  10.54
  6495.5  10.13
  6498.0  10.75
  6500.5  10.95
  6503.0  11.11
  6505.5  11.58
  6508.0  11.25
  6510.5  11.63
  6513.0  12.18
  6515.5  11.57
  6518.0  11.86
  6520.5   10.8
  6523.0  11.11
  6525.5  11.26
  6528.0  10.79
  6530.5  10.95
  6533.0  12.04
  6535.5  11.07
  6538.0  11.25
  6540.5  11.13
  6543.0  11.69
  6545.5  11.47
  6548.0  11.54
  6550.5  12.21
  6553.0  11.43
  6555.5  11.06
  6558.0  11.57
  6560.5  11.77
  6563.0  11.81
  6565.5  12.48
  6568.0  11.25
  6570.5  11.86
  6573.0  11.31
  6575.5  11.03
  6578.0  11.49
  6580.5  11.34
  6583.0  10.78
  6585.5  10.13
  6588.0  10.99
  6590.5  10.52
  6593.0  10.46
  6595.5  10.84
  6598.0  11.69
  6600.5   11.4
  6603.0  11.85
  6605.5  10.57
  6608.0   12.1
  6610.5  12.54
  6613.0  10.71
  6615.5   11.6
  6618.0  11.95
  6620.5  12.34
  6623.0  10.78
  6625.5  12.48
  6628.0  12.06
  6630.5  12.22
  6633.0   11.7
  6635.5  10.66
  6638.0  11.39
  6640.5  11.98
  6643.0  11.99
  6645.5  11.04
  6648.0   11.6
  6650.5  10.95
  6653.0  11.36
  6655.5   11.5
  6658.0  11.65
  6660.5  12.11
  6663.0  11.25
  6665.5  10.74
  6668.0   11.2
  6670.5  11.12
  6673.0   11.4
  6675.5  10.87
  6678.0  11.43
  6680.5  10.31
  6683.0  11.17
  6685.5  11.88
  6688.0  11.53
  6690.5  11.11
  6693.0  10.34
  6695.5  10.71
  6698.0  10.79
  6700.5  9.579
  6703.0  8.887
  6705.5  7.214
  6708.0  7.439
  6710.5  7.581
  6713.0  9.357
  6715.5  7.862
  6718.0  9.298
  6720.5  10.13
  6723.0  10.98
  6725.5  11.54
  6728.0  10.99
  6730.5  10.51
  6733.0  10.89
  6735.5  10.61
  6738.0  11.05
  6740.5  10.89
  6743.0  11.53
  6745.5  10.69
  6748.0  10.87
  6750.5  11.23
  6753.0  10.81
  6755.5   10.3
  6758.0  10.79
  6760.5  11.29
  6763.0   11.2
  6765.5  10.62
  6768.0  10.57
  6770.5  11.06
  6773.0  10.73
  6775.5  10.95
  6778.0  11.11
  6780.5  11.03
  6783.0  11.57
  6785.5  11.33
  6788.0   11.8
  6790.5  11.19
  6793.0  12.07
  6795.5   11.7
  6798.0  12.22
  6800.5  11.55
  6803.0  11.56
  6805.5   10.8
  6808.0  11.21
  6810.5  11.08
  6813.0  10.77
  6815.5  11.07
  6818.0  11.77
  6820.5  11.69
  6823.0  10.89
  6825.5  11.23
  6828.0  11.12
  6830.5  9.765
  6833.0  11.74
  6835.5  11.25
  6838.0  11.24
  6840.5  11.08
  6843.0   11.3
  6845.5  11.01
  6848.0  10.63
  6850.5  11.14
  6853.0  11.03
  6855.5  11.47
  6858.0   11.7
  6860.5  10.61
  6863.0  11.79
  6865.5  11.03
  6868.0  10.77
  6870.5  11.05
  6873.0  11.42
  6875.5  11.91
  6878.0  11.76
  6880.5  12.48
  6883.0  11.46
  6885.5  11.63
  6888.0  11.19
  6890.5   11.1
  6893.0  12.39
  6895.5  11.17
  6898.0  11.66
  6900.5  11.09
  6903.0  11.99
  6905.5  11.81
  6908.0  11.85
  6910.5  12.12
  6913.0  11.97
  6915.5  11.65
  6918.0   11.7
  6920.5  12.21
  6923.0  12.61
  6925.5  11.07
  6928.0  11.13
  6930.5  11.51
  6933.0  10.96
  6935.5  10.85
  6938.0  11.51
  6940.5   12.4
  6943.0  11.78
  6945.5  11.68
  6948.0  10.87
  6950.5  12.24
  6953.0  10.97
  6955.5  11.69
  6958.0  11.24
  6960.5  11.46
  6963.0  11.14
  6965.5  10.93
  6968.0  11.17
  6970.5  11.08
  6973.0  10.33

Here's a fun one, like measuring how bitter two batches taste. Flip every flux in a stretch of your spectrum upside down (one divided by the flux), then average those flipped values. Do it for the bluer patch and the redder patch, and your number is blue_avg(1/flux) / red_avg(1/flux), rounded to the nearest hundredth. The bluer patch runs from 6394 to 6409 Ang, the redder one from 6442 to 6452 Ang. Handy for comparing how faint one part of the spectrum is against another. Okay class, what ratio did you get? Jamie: 1.00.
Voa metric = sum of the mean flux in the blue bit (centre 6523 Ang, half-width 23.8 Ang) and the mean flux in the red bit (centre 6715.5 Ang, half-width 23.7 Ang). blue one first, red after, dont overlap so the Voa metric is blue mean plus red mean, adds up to 21.1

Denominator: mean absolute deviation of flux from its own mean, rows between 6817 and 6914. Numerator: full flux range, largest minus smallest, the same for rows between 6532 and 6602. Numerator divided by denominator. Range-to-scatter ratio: 5.6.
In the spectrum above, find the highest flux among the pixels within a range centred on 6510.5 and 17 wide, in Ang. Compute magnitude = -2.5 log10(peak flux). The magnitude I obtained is -2.71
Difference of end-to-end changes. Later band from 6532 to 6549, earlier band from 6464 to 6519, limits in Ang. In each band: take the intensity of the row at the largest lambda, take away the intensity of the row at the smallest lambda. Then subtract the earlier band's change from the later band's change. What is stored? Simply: -1.4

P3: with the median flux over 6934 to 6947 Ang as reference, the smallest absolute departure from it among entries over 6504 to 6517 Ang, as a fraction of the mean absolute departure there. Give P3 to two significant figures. 0.21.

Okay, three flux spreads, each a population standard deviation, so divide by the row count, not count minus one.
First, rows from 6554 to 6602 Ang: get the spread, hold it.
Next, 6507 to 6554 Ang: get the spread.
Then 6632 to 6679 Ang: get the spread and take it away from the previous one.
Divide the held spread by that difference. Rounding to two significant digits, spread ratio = 41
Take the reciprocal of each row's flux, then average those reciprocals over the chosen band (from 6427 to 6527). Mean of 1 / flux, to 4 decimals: 0.0905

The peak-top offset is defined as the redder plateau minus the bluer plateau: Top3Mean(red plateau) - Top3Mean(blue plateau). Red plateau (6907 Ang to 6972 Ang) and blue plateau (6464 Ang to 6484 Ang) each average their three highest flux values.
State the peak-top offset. 1.1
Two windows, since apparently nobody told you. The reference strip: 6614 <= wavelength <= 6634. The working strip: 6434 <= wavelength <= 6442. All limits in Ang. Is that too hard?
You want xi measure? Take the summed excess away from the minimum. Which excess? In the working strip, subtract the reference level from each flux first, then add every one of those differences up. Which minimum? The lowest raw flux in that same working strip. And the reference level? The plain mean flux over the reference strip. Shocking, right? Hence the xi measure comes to 13.9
